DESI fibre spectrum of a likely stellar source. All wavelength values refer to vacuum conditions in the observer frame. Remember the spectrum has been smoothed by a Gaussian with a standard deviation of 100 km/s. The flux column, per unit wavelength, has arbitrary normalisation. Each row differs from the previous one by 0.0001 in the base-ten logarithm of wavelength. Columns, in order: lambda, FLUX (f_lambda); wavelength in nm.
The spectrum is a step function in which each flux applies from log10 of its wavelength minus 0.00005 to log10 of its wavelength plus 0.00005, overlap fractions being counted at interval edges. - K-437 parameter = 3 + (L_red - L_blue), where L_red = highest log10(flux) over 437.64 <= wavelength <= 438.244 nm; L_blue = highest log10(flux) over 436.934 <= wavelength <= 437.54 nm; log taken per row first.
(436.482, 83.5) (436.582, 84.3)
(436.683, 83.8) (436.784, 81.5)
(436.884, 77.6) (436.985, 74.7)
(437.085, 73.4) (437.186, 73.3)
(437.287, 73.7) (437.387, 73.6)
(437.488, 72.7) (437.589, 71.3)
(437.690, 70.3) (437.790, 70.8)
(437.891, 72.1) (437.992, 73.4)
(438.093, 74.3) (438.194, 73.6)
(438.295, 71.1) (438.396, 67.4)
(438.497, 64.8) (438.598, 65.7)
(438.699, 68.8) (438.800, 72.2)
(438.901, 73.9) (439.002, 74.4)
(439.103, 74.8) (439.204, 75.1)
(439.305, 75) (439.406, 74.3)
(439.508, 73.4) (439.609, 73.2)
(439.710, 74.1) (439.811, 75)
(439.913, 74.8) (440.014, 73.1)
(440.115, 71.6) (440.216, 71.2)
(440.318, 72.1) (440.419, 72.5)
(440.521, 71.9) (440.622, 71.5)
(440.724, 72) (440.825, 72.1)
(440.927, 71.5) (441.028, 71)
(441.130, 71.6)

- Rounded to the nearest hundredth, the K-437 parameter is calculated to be 3.00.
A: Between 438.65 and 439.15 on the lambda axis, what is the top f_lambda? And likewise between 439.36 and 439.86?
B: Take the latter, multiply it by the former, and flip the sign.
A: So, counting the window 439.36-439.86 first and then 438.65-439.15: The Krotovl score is -5610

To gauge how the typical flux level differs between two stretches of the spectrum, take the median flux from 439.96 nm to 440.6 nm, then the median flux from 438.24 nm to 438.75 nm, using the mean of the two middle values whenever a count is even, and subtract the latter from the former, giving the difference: 4.6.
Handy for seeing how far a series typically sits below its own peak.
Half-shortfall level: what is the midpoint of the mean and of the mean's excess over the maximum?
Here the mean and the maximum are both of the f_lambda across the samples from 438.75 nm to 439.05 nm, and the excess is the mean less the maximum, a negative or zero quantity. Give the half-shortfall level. 36.3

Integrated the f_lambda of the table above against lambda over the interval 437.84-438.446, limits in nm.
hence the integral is 43.6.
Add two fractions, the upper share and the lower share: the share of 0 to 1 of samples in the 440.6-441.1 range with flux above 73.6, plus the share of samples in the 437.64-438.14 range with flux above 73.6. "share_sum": 0.20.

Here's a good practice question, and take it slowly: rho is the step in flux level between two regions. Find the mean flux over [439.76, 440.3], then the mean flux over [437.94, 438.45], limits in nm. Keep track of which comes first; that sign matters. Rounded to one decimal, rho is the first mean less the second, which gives 1.2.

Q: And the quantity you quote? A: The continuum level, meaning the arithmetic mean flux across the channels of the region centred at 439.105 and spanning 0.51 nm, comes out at 75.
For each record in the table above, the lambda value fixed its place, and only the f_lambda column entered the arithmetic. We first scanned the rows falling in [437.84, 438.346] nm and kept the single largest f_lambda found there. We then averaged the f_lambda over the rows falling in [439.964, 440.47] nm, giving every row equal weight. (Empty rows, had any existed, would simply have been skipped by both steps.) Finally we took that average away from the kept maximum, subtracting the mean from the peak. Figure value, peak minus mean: 2.2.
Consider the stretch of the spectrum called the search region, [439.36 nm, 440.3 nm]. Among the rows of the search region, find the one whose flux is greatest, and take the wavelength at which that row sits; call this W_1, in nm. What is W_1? 439.811 nm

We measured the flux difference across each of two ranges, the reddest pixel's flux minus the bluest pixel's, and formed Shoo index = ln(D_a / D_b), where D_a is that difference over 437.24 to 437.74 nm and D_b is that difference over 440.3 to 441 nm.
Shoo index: 1.7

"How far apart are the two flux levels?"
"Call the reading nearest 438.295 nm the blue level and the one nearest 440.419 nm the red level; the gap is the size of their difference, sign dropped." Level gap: 1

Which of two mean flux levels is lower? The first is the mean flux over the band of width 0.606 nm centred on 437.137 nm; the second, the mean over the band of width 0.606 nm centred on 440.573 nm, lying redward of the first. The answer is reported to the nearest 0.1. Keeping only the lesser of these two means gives 72.0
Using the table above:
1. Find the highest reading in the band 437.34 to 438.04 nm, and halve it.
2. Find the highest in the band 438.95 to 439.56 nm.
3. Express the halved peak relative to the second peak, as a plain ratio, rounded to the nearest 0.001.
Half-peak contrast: 0.490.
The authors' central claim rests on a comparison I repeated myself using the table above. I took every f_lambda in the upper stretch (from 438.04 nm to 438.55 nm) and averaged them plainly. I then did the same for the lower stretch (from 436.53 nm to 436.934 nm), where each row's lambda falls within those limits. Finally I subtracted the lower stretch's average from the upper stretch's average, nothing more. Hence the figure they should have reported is -12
